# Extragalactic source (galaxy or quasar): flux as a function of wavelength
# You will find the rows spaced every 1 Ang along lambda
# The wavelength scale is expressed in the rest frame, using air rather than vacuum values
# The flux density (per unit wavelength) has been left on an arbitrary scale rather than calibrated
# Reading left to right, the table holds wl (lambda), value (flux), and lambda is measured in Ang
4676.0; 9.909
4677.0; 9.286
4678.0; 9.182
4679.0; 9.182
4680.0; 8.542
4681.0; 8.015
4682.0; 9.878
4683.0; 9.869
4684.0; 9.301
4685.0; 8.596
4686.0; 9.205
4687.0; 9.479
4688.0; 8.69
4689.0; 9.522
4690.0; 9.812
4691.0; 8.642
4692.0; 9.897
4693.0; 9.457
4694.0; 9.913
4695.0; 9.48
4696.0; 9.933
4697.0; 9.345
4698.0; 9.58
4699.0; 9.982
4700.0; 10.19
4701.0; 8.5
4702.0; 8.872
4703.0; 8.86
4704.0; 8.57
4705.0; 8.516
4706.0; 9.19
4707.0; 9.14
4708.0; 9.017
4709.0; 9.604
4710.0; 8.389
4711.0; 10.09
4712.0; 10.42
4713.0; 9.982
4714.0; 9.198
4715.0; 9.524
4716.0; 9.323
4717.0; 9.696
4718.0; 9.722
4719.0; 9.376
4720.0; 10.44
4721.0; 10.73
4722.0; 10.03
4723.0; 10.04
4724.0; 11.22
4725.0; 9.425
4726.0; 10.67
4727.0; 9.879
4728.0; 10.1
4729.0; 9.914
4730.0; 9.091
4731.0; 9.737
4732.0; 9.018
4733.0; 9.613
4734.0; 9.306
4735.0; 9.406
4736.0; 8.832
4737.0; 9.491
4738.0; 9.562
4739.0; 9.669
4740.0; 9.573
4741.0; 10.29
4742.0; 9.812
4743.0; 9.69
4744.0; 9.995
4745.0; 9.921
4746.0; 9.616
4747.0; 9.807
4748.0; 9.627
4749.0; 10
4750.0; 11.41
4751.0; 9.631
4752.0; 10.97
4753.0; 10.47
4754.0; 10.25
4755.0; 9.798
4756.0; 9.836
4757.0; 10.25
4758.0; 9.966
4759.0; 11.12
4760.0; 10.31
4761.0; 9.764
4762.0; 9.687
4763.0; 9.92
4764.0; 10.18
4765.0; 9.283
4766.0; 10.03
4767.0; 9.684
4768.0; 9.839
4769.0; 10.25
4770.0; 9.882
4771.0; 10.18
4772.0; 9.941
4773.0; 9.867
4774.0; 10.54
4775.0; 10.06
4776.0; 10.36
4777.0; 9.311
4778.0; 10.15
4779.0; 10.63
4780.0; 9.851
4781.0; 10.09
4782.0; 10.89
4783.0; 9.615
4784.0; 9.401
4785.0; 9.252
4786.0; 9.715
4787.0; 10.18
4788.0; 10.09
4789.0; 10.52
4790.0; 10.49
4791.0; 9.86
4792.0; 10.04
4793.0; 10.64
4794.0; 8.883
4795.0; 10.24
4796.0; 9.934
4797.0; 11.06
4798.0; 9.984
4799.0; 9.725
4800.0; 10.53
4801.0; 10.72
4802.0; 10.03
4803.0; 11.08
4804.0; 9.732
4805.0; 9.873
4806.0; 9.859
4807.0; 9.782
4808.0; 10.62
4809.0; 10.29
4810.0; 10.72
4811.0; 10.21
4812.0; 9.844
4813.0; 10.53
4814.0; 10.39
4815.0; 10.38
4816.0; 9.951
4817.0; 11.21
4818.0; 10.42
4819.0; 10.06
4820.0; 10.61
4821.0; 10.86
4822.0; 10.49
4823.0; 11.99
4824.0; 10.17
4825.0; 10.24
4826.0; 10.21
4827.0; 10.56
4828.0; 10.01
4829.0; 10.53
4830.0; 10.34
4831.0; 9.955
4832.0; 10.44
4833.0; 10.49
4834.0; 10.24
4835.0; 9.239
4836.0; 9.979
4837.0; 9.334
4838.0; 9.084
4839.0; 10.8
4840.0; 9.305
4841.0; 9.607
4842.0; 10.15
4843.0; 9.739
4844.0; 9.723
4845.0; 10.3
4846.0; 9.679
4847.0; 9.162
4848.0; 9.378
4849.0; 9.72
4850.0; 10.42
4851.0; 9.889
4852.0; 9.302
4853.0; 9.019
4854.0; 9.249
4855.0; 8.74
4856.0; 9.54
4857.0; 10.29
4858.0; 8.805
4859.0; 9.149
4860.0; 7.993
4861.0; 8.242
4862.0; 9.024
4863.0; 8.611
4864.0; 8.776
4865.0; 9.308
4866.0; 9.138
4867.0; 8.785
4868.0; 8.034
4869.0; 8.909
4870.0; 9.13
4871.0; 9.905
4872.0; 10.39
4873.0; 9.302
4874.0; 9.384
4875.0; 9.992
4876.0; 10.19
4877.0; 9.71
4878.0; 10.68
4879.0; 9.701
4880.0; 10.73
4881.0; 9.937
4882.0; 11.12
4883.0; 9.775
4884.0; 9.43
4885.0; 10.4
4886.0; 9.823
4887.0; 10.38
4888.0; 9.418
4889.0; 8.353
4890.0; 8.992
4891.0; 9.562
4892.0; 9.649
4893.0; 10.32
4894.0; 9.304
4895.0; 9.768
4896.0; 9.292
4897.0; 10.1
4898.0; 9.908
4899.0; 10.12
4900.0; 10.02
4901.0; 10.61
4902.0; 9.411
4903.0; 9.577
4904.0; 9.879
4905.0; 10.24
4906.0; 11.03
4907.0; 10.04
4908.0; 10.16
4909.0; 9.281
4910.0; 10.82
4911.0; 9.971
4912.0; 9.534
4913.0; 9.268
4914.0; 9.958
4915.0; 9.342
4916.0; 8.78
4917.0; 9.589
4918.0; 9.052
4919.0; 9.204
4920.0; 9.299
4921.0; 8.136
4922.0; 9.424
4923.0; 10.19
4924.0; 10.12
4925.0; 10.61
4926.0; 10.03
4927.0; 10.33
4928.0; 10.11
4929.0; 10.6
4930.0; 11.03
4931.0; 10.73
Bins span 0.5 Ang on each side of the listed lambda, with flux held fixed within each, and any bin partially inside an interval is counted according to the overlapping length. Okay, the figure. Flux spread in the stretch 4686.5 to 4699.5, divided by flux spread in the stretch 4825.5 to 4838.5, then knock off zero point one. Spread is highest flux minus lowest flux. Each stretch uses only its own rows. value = 0.81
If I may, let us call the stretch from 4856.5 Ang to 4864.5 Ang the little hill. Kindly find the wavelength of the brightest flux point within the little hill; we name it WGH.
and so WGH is 4857.0 Ang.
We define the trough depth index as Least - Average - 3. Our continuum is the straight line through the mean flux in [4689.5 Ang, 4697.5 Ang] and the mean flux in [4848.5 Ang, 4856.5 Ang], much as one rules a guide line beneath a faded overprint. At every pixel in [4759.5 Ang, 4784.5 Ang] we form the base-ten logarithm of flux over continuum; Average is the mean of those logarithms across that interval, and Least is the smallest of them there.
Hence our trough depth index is -3.03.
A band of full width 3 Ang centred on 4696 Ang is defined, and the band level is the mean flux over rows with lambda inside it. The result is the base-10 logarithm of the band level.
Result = 0.98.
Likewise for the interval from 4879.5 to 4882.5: 1.03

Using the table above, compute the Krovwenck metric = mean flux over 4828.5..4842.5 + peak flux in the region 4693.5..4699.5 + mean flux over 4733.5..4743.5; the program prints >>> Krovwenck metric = 29.5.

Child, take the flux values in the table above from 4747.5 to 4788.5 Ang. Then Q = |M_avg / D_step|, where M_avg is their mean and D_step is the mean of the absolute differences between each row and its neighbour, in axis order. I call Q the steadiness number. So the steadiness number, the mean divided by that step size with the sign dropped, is 18.5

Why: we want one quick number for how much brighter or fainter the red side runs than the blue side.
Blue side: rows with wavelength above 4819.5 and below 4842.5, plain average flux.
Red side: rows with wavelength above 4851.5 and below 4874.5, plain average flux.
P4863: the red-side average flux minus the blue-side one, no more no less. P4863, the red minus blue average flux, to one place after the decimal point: -1.1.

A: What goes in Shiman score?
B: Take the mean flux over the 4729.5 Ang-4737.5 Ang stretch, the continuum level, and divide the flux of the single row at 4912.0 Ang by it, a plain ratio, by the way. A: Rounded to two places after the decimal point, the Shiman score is 1.02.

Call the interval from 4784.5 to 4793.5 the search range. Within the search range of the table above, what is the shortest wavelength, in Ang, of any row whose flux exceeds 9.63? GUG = 4786.0 Ang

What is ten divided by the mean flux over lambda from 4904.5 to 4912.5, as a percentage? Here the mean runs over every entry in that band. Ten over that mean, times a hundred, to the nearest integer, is 99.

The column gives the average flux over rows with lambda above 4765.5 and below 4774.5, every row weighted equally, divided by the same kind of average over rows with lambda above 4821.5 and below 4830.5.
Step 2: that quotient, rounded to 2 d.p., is 0.95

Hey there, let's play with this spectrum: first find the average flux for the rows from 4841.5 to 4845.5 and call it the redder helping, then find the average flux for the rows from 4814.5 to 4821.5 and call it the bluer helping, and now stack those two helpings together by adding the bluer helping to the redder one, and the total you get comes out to 20.5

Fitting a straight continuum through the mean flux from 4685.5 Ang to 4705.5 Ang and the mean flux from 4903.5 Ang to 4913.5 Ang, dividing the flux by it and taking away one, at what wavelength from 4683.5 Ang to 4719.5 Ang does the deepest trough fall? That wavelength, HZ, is 4710.0 Ang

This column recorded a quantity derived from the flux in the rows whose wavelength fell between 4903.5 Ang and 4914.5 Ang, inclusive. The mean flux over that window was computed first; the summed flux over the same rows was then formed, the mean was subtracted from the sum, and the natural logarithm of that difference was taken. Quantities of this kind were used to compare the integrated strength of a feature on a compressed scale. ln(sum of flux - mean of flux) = 4.61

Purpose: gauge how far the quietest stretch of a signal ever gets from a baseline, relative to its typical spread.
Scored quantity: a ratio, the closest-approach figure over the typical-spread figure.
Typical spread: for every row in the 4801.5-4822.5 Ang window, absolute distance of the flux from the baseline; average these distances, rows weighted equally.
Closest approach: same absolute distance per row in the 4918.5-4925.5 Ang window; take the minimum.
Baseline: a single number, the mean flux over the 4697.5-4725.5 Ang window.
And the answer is 0.17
